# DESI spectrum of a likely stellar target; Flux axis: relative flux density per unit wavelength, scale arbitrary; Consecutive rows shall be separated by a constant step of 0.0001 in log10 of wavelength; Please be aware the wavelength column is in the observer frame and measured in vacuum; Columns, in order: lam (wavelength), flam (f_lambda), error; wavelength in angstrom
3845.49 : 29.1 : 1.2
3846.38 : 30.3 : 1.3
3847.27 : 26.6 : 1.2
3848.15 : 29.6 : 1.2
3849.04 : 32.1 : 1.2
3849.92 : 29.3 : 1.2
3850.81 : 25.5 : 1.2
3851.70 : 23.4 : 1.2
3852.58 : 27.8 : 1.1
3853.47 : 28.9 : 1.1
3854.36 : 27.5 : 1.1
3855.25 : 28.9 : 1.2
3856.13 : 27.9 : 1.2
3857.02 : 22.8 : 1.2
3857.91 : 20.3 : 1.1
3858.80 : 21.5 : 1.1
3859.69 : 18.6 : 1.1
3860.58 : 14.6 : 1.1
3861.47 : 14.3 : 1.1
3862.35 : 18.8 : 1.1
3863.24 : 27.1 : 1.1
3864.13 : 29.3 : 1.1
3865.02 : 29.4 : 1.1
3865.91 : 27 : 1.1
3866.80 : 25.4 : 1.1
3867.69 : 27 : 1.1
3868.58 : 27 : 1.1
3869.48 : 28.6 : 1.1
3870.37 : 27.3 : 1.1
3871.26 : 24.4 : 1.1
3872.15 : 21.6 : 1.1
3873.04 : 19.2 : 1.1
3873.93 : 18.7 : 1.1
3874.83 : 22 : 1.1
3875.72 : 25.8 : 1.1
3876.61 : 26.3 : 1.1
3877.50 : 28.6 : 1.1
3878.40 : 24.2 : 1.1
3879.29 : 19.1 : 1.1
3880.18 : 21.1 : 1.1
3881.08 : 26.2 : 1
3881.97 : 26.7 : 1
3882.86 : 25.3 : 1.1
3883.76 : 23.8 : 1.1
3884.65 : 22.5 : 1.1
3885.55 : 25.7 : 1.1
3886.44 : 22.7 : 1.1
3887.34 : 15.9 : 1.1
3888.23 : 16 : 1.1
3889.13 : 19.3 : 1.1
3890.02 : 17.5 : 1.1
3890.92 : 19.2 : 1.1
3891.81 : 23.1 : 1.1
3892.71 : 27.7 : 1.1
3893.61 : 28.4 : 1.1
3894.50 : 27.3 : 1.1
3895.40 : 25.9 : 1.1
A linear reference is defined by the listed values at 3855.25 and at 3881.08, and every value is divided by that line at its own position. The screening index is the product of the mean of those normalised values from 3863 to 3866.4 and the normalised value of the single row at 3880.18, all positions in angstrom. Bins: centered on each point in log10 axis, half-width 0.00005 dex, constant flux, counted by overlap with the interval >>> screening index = 0.81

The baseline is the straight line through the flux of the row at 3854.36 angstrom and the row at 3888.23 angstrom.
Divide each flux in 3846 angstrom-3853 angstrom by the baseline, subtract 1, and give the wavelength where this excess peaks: 3849.04 angstrom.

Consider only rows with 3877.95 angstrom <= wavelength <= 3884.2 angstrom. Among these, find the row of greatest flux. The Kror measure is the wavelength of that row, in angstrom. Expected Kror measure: 3881.97 angstrom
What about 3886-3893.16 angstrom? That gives 3892.71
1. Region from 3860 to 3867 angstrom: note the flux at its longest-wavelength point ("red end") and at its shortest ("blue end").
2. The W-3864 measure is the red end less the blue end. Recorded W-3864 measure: 11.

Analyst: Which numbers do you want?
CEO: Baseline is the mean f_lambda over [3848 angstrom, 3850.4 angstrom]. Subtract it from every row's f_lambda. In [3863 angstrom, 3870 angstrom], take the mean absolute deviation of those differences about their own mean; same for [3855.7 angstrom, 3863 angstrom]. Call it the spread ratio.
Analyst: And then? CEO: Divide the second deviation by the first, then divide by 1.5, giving 1.9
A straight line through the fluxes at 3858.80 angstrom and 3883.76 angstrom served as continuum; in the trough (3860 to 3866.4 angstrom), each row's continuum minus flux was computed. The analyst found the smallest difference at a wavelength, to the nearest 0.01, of 3865.02 angstrom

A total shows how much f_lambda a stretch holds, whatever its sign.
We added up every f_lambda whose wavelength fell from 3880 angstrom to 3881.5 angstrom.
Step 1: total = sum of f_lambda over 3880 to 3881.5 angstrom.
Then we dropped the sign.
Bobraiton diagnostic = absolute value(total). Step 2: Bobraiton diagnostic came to 47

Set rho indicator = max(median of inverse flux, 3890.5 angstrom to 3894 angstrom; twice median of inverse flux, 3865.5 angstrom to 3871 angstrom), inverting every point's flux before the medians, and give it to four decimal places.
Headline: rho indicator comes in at 0.0741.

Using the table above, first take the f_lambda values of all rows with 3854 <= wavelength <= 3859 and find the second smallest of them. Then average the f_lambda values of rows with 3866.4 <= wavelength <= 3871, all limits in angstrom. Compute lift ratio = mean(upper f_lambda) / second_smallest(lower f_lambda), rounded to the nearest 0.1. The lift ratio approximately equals 1.3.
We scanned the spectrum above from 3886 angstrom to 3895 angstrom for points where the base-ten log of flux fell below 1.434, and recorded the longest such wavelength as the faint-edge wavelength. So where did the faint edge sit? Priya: 3891.81 angstrom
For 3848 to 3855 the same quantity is 3851.70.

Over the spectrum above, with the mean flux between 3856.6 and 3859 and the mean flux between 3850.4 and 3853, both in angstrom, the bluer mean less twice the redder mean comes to -17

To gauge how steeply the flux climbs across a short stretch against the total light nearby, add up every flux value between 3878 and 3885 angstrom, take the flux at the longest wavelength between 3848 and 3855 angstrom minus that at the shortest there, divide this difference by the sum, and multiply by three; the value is -0.033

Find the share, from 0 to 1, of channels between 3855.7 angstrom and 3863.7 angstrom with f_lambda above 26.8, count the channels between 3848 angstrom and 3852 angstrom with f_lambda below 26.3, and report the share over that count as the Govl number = 0.111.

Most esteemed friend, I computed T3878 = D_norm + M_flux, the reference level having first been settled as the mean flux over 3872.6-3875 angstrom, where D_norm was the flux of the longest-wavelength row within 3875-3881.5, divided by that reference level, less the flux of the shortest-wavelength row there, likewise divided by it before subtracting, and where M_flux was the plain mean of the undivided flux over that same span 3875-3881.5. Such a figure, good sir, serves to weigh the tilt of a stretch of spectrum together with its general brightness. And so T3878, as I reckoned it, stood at 24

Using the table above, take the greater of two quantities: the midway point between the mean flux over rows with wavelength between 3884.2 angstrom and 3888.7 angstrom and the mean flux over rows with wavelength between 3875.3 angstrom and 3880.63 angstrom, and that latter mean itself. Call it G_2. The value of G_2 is 24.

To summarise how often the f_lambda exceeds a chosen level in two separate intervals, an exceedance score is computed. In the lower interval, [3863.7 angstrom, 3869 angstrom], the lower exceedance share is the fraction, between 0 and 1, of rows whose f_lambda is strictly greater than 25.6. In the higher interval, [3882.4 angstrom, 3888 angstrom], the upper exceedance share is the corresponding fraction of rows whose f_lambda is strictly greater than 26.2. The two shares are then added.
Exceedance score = 0.8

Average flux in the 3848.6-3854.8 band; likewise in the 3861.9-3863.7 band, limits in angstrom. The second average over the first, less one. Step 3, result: -0.17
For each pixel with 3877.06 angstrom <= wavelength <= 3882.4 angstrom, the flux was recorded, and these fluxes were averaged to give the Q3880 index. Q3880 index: 24.3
